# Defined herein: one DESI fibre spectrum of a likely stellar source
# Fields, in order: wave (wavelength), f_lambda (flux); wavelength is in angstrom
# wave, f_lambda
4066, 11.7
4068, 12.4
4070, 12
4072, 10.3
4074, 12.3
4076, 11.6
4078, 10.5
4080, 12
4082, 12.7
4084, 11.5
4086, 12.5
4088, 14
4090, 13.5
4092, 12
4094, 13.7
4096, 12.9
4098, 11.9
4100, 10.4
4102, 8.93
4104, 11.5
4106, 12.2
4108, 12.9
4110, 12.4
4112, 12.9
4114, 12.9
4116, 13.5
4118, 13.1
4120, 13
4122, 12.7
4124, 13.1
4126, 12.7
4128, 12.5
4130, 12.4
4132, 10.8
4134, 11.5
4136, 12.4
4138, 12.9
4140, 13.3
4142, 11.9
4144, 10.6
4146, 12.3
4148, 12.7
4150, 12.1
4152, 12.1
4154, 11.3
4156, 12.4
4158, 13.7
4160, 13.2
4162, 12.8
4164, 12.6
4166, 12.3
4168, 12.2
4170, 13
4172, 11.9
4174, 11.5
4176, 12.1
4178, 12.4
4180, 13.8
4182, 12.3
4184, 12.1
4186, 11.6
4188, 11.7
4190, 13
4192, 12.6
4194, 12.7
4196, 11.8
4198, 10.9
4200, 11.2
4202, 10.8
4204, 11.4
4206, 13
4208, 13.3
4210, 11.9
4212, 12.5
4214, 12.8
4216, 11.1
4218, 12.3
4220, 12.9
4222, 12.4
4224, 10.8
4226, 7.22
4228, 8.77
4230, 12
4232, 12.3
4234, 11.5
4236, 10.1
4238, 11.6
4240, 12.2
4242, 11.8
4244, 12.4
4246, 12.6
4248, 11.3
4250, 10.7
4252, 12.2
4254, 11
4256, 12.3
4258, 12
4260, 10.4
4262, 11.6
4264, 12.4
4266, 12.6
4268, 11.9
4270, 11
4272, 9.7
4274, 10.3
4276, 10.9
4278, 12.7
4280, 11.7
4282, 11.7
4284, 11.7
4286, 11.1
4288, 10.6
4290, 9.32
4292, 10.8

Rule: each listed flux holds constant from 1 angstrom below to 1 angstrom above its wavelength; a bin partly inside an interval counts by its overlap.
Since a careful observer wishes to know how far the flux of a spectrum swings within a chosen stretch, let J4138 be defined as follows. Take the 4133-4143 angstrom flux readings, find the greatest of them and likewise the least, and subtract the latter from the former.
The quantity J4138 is 1.8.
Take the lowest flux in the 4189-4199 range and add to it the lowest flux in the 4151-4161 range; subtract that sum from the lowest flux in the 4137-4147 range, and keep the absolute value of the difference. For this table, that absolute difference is 11.6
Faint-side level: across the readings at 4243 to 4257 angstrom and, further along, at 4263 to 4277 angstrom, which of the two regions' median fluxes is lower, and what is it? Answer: 11.0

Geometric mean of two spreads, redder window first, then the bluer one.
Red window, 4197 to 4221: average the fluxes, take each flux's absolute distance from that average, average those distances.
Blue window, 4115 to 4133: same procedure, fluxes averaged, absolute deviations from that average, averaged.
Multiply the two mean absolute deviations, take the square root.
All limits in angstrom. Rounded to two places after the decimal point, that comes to 0.63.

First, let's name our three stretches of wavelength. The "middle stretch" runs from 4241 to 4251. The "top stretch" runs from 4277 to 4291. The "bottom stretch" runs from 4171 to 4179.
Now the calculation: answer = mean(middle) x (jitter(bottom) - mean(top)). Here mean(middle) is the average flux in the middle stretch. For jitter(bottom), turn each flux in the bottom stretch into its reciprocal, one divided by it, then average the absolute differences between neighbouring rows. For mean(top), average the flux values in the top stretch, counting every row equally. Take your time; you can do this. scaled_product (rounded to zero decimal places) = -132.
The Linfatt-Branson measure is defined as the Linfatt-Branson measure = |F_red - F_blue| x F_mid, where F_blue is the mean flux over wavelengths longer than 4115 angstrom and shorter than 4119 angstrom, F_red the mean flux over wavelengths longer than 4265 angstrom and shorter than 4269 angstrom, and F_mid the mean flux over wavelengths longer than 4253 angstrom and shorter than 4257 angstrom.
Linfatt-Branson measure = 12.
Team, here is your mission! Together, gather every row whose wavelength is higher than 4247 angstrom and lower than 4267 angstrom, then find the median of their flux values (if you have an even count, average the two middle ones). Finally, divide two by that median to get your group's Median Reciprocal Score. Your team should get 0.169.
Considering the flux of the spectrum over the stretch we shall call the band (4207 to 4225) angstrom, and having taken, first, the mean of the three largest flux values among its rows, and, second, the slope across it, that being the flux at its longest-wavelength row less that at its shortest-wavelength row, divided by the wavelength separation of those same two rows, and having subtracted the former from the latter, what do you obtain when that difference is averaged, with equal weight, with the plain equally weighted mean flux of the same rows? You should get -0.47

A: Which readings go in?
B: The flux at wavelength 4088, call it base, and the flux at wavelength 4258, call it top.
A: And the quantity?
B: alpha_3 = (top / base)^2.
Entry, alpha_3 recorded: 0.73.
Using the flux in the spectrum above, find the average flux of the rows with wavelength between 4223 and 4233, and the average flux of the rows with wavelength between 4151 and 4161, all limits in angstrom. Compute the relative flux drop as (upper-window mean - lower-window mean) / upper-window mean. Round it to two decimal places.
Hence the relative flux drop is -0.23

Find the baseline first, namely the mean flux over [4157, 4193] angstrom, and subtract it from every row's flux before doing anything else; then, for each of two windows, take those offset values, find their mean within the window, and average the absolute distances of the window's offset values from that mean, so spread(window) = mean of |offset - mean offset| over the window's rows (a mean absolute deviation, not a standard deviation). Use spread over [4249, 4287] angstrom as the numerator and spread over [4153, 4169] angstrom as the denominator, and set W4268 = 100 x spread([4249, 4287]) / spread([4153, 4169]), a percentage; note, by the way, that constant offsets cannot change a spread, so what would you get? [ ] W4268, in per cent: 137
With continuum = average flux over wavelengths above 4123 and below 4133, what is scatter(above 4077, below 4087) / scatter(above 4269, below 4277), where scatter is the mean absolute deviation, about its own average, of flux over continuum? 1.4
